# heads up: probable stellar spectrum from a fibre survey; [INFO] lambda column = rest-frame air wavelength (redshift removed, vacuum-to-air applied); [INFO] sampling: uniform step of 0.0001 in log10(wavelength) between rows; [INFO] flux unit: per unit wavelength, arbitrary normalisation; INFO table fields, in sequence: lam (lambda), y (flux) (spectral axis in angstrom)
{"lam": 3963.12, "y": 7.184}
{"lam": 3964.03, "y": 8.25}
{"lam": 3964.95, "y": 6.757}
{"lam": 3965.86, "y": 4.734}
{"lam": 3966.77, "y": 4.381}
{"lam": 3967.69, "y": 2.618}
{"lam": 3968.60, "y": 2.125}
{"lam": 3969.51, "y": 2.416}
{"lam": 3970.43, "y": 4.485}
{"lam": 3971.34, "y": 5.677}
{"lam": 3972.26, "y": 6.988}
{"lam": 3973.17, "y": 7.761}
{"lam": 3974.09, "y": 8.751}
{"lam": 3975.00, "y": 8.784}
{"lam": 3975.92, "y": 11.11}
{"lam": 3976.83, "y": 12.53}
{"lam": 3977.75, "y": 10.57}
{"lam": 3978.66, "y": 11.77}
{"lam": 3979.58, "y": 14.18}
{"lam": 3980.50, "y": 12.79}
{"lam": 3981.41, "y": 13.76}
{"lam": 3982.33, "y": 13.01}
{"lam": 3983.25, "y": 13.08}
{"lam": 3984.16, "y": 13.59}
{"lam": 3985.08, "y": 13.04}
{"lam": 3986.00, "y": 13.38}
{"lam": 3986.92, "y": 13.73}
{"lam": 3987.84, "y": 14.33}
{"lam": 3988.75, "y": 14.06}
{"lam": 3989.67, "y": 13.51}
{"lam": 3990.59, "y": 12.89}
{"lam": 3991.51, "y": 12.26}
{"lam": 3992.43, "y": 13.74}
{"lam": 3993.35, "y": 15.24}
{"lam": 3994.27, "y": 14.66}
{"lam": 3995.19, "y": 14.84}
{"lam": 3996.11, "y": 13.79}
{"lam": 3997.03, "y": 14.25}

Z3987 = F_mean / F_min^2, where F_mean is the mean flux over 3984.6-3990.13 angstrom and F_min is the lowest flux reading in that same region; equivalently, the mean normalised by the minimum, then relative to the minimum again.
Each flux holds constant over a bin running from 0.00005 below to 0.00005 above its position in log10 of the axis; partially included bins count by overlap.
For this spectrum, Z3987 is 0.08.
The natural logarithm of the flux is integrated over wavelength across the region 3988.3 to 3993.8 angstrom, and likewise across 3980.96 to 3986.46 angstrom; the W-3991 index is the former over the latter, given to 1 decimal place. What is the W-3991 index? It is 1.0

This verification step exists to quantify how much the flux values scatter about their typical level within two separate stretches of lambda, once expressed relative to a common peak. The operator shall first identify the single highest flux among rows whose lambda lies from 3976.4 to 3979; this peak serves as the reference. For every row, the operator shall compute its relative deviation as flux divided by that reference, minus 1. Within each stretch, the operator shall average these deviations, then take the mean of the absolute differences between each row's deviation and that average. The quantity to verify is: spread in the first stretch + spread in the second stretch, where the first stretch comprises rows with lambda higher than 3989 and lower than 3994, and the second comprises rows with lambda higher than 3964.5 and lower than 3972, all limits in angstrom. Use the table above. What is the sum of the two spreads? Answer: 0.17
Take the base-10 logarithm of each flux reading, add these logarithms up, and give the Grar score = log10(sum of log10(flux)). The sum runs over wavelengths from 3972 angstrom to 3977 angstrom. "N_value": 0.76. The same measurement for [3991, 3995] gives 0.66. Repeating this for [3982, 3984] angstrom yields 0.35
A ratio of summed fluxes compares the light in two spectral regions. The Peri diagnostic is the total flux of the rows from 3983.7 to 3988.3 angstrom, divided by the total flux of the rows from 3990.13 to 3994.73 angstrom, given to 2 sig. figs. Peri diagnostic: 0.99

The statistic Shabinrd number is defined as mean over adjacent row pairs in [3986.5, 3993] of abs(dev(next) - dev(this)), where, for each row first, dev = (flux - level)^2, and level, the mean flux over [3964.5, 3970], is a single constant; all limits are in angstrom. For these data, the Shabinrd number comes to 13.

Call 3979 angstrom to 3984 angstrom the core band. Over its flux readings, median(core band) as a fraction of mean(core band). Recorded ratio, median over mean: 0.98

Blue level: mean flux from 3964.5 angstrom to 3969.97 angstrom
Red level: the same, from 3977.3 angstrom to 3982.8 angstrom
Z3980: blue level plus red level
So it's 17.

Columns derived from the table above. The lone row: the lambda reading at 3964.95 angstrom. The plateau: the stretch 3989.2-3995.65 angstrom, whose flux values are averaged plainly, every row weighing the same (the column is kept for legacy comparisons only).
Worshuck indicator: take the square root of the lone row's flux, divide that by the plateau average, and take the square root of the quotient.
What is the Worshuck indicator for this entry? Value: 0.43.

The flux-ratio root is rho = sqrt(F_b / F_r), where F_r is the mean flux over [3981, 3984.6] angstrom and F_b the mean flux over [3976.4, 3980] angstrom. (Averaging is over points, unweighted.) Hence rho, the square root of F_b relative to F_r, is 1.0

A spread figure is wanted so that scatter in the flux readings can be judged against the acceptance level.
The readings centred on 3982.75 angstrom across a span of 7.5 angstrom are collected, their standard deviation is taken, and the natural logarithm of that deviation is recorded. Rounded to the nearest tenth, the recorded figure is -0.8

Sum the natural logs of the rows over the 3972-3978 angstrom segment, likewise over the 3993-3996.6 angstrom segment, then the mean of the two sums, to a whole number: 13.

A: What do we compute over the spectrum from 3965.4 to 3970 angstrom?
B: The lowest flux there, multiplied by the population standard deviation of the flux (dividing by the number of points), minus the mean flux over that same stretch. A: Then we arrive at -1.0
